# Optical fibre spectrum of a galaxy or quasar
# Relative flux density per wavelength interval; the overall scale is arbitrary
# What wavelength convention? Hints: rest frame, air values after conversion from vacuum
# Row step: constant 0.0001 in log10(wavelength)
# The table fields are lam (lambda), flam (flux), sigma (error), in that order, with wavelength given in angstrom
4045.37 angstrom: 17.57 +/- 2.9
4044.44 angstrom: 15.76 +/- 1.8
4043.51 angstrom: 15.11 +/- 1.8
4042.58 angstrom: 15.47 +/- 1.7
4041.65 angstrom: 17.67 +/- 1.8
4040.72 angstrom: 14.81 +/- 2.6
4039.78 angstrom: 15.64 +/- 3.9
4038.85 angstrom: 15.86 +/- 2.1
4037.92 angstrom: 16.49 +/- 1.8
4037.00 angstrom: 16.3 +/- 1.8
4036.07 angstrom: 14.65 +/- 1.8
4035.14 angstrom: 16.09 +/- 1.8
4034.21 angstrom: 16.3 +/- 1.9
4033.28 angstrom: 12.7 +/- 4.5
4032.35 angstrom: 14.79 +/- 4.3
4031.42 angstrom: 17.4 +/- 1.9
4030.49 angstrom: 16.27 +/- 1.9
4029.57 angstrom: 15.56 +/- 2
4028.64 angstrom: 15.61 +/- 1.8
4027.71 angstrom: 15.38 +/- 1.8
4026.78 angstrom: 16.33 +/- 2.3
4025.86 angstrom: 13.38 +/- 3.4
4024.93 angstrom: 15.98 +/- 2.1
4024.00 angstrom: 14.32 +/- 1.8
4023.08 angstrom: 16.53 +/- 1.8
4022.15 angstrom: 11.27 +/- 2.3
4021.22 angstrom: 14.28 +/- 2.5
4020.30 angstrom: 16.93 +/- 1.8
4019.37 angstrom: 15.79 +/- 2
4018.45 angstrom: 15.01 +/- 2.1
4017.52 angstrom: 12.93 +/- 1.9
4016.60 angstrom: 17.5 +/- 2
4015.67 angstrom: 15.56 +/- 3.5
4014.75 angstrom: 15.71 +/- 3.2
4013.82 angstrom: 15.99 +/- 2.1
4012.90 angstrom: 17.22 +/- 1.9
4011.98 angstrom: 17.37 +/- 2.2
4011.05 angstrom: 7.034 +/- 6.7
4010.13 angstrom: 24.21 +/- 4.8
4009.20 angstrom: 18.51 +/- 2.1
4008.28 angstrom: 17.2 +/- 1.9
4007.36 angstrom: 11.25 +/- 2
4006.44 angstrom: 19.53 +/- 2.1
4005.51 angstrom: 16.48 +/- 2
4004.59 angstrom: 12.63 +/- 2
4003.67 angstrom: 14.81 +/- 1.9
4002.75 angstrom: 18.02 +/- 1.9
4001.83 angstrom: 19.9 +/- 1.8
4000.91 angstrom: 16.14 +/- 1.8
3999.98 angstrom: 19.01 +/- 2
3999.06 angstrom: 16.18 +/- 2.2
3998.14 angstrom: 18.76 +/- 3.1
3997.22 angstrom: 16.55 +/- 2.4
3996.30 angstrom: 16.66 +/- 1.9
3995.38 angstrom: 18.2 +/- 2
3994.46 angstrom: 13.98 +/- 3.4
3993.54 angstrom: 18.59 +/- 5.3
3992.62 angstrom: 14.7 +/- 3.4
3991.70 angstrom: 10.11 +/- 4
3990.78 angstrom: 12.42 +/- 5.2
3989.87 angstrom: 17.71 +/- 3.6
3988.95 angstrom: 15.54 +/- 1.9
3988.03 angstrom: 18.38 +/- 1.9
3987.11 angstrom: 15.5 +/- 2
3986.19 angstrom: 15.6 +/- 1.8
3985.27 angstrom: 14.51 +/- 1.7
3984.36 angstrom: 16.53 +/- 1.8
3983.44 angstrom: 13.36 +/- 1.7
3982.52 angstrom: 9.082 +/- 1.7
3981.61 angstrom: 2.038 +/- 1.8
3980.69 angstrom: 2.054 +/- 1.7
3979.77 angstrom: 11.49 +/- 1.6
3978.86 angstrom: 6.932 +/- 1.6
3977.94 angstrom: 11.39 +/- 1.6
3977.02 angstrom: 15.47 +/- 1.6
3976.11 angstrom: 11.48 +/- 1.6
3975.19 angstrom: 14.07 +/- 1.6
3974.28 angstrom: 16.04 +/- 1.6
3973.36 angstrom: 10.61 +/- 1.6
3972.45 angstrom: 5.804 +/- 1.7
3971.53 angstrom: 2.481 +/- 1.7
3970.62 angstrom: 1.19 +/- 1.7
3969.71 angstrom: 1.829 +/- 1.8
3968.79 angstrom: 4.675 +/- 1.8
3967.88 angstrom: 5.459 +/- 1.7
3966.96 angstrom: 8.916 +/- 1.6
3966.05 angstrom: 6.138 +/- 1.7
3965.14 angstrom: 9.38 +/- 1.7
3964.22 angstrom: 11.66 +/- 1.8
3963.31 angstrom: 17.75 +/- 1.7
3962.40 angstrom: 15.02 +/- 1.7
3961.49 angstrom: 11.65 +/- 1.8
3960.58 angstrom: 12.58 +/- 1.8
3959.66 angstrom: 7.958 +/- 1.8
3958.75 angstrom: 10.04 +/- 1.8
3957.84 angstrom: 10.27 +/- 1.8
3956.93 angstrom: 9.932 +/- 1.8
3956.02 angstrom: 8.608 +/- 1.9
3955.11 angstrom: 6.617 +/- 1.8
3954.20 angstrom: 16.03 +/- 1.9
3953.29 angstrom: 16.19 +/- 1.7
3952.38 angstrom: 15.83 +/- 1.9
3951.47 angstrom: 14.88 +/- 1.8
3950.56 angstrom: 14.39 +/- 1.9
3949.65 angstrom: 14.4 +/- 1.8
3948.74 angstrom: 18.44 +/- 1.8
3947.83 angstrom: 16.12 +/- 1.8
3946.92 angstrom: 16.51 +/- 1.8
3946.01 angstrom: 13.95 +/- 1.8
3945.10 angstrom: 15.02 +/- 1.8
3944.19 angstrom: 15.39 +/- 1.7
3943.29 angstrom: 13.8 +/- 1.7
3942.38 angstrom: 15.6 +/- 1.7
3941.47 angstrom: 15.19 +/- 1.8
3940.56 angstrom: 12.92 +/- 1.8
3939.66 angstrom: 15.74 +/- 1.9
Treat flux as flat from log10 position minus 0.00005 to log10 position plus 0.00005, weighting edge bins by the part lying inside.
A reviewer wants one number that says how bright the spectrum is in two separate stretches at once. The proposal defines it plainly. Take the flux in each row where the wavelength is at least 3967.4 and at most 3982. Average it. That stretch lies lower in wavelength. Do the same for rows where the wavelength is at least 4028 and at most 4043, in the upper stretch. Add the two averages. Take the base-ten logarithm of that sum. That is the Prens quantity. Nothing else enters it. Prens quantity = 1.37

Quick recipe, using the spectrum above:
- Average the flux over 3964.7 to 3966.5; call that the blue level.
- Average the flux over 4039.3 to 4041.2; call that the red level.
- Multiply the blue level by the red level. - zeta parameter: 118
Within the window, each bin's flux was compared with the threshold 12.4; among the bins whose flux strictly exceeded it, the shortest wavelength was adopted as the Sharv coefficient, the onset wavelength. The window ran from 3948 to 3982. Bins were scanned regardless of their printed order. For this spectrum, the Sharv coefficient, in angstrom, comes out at 3948.74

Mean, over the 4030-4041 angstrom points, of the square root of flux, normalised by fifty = 0.0790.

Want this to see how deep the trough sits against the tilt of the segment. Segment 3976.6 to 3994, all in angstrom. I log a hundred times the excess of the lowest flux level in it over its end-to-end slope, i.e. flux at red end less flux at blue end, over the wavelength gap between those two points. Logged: 185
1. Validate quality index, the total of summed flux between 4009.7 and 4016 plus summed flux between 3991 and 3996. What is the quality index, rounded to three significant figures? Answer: 189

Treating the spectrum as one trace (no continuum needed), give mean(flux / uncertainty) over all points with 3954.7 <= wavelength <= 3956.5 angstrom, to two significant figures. 4.1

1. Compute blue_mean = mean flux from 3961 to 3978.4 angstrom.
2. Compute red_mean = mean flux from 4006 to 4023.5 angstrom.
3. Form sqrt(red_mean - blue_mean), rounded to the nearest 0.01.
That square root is 2.50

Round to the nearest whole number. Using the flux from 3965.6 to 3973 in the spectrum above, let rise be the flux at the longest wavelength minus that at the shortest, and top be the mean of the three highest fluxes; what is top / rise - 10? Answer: -31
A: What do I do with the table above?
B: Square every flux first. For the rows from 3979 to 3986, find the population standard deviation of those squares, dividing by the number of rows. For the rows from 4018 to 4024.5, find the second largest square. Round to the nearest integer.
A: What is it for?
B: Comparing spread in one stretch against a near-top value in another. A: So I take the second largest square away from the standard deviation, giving -178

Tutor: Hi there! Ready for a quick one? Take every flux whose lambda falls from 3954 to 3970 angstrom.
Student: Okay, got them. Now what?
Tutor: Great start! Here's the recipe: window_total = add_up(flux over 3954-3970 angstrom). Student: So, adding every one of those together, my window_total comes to 175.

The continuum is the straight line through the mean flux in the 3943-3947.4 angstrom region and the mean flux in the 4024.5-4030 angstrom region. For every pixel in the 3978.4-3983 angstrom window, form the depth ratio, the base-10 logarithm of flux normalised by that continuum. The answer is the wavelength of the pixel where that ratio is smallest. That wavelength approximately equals 3981.61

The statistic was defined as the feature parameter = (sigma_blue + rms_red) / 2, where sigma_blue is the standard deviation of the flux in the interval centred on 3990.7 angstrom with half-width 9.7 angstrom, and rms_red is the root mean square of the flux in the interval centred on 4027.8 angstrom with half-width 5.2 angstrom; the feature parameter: 9.8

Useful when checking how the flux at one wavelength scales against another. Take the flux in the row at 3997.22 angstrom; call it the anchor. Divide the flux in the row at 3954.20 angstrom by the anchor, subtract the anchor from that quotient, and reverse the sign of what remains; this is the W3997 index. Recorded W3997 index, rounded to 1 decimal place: 15.6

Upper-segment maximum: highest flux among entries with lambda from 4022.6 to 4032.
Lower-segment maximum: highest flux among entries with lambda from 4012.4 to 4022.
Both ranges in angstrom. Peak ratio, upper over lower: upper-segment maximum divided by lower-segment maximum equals 0.99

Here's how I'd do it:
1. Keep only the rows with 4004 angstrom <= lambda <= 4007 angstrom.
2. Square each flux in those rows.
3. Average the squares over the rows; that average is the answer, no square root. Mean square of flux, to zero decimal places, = 271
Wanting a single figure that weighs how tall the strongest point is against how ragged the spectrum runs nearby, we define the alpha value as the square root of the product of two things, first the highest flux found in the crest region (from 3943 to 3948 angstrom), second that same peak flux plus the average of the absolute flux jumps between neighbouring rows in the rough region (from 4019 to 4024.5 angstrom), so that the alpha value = 17.9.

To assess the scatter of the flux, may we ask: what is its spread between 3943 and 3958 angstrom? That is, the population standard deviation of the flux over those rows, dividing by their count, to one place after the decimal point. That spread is 3.1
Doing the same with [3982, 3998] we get 2.7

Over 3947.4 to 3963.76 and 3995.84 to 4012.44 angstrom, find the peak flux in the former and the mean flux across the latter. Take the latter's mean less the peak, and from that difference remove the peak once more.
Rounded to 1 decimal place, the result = -20.2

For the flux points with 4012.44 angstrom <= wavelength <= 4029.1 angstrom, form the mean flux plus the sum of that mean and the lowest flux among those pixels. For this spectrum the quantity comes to 42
